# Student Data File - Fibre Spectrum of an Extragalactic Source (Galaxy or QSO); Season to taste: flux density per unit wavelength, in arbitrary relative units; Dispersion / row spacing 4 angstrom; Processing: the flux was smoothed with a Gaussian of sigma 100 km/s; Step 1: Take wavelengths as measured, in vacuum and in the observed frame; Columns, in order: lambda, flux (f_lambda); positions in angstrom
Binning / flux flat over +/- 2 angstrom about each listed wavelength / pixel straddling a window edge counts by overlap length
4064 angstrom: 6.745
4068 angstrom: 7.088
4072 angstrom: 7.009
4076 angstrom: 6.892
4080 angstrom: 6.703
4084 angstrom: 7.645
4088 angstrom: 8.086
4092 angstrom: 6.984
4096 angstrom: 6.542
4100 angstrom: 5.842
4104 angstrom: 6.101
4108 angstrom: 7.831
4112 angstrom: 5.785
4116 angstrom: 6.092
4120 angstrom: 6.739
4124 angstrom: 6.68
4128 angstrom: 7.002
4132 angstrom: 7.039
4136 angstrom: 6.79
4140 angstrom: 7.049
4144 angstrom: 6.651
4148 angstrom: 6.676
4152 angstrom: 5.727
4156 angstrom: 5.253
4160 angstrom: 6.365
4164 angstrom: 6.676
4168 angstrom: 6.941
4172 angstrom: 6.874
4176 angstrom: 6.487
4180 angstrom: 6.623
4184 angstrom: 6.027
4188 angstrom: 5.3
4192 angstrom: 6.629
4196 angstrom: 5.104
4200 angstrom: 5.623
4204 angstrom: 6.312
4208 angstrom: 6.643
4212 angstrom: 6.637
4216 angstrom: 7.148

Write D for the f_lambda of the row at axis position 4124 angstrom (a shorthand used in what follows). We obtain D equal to 6.68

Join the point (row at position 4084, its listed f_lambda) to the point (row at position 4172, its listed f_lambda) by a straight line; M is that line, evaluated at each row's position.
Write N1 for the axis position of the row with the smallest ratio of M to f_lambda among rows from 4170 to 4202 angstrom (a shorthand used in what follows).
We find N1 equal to 4172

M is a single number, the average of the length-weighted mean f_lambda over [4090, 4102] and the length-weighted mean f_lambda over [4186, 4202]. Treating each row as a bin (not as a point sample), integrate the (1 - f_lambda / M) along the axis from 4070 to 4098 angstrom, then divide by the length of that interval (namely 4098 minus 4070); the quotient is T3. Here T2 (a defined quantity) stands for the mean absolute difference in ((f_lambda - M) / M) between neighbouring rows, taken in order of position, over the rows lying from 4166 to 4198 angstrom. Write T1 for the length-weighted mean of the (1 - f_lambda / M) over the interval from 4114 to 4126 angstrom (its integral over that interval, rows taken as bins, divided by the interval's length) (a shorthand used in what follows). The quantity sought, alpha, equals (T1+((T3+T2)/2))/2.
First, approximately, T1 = -0.07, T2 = 0.11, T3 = -0.18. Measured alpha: -0.052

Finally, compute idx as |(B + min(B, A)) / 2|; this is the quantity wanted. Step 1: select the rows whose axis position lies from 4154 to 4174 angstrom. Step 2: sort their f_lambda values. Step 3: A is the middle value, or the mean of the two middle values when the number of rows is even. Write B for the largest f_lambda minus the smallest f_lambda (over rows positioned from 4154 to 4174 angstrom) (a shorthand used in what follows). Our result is 1.7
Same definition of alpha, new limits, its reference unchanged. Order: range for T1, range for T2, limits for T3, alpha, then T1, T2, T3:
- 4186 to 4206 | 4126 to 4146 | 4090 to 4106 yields 0.019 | 0.04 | 0.04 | -0.05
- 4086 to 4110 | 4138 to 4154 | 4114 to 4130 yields -0.074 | -0.14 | 0.08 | -0.09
